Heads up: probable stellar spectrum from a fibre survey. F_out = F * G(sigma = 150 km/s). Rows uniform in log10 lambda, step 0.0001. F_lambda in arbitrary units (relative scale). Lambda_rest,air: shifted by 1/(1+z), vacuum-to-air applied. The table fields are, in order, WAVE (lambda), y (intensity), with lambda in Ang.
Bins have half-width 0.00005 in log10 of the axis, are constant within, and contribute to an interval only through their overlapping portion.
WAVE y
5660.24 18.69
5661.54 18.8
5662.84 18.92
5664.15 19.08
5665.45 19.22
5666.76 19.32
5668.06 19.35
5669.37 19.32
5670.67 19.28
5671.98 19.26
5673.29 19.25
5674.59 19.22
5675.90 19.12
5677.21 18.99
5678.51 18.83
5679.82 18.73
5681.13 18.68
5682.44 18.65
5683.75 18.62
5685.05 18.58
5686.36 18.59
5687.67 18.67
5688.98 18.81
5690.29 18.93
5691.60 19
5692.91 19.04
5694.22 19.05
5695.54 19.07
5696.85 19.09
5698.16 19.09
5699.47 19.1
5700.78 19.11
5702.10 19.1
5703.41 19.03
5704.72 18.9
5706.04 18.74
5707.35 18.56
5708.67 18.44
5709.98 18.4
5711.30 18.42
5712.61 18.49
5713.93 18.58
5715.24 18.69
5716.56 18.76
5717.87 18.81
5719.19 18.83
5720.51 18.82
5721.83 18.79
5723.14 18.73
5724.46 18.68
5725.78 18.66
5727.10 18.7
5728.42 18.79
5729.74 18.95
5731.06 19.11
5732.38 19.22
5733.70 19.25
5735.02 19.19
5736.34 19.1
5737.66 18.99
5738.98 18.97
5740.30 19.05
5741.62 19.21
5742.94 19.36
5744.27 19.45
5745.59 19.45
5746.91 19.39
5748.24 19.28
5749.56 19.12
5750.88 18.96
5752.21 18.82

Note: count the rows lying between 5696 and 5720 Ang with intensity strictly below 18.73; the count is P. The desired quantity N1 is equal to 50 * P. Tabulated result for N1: 350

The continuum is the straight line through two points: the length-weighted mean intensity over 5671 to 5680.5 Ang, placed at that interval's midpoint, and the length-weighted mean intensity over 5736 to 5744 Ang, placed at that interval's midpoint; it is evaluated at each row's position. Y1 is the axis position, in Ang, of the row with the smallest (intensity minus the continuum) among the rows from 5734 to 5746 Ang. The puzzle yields 5738.98 Ang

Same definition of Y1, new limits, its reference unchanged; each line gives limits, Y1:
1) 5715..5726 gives 5725.78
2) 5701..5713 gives 5709.98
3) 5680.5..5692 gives 5685.05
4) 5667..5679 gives 5678.51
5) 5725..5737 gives 5725.78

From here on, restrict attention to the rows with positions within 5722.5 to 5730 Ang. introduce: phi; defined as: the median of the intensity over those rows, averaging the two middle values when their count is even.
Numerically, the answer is 18.7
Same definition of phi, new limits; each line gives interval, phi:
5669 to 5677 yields 19.3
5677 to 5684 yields 18.7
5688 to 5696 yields 19.0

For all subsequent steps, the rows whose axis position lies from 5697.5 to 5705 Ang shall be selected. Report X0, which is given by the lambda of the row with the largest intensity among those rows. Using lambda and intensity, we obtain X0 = 5700.78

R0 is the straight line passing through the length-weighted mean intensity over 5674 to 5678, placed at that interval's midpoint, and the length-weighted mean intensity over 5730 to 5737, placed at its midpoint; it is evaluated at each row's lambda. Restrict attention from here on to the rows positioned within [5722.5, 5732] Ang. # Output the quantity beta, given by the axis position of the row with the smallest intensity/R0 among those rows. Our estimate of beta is 5725.78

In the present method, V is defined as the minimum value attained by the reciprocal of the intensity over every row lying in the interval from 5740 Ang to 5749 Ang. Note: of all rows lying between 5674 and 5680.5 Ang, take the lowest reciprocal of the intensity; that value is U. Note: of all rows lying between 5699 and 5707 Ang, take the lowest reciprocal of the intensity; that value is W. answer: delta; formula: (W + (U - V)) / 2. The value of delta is 0.0265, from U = 0.0520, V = 0.0514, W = 0.0523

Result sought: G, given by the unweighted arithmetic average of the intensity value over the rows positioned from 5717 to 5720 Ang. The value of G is 18.8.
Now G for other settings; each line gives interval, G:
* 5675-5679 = 19.0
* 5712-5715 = 18.5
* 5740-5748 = 19.3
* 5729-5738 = 19.1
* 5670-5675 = 19.3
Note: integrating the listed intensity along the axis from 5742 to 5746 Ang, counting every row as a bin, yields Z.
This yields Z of 77.57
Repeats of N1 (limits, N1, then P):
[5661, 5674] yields 0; 0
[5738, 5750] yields 0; 0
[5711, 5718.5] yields 200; 4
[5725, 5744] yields 100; 2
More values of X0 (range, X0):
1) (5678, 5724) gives 5700.78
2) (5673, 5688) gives 5673.29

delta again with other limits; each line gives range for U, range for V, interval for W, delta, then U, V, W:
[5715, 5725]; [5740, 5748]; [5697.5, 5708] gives 0.0270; 0.0531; 0.0514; 0.0523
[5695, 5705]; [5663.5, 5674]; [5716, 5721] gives 0.0269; 0.0523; 0.0517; 0.0531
